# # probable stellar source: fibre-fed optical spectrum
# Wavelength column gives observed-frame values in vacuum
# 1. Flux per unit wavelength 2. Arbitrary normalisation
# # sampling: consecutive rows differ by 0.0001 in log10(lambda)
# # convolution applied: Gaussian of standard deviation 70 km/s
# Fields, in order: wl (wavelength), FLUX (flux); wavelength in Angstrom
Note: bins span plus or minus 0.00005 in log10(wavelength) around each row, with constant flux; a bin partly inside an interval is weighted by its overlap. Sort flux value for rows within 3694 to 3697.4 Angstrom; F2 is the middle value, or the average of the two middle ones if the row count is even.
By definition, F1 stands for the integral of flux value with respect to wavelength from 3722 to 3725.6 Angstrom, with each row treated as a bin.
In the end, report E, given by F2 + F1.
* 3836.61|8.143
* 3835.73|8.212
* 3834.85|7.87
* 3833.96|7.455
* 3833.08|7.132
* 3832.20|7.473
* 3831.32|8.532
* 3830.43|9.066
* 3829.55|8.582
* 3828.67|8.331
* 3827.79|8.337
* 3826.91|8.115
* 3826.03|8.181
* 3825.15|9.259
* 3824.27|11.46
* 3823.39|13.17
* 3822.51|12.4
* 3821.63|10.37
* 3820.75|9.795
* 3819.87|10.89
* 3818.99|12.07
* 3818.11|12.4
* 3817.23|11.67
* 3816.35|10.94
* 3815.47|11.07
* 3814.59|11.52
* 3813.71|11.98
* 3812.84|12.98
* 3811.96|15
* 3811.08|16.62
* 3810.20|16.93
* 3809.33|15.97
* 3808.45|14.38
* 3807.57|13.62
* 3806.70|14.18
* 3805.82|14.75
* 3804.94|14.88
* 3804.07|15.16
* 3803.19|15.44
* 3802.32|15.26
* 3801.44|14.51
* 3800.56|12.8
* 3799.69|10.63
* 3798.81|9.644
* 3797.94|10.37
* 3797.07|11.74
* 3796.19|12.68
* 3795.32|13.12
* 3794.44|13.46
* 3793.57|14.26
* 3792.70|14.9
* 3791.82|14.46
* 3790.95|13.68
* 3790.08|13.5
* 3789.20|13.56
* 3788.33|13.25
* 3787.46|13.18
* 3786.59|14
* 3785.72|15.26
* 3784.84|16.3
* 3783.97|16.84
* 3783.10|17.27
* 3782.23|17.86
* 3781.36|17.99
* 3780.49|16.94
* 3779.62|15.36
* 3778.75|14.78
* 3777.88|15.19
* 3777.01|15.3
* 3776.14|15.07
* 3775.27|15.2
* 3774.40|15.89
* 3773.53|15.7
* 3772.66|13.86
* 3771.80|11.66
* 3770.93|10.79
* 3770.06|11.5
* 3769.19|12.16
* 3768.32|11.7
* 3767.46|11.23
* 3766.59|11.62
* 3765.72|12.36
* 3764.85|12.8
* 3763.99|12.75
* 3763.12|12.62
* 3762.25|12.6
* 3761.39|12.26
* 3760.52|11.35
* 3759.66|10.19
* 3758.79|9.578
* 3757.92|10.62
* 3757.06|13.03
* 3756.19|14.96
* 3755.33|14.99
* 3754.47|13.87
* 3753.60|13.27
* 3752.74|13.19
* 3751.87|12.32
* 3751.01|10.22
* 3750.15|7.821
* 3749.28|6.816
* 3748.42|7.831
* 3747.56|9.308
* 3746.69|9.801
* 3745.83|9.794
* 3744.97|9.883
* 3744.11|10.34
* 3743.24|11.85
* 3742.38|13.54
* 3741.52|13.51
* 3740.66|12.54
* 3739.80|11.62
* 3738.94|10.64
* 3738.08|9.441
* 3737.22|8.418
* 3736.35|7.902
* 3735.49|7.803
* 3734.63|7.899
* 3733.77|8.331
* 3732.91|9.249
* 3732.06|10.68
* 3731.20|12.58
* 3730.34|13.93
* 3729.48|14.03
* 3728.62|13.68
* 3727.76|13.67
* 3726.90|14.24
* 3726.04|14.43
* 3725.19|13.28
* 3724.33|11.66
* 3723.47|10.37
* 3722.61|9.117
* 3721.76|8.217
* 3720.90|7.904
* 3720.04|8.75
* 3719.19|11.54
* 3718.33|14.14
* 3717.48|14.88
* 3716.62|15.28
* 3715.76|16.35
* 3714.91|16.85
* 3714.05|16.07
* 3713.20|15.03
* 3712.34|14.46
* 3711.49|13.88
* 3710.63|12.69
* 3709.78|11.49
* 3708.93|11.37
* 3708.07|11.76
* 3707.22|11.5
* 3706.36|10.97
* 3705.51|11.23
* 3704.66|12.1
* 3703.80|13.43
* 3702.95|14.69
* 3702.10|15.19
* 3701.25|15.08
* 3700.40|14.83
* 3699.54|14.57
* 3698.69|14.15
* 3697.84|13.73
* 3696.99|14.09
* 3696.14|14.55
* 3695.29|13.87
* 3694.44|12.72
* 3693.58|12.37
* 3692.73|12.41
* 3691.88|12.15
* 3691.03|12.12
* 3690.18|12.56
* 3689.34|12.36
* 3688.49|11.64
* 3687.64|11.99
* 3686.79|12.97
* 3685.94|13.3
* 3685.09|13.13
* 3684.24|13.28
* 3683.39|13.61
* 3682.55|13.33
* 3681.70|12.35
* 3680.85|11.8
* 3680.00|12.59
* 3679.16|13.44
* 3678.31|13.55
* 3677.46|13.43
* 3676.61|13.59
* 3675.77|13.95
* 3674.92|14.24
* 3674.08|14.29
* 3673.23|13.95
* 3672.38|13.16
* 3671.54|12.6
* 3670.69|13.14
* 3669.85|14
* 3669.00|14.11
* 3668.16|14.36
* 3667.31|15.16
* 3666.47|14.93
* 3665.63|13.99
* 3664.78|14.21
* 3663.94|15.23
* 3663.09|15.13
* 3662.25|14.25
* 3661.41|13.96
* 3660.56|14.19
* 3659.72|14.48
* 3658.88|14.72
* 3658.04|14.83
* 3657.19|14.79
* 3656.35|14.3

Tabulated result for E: 53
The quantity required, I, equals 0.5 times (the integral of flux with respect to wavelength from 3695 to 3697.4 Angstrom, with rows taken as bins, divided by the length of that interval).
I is 7.1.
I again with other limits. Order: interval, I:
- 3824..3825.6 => 5.1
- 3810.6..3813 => 7.5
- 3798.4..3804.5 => 6.7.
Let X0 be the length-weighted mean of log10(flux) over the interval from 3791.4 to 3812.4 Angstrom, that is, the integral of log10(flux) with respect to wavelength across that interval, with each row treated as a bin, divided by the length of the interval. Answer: 1.14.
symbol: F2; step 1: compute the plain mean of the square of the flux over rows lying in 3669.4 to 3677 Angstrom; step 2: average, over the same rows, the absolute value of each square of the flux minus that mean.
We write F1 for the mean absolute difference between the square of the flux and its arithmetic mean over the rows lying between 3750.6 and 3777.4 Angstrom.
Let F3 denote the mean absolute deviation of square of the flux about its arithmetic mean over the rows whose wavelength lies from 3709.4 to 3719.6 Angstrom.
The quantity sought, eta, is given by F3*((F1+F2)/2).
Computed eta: 949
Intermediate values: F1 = 36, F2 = 13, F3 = 39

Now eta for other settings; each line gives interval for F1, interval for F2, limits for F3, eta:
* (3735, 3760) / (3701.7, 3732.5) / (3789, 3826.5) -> 1982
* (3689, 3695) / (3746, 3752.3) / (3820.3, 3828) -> 480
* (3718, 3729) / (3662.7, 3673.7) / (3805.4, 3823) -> 1579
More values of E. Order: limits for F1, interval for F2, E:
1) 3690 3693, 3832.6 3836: 45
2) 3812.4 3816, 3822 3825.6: 55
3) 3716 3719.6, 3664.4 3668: 65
